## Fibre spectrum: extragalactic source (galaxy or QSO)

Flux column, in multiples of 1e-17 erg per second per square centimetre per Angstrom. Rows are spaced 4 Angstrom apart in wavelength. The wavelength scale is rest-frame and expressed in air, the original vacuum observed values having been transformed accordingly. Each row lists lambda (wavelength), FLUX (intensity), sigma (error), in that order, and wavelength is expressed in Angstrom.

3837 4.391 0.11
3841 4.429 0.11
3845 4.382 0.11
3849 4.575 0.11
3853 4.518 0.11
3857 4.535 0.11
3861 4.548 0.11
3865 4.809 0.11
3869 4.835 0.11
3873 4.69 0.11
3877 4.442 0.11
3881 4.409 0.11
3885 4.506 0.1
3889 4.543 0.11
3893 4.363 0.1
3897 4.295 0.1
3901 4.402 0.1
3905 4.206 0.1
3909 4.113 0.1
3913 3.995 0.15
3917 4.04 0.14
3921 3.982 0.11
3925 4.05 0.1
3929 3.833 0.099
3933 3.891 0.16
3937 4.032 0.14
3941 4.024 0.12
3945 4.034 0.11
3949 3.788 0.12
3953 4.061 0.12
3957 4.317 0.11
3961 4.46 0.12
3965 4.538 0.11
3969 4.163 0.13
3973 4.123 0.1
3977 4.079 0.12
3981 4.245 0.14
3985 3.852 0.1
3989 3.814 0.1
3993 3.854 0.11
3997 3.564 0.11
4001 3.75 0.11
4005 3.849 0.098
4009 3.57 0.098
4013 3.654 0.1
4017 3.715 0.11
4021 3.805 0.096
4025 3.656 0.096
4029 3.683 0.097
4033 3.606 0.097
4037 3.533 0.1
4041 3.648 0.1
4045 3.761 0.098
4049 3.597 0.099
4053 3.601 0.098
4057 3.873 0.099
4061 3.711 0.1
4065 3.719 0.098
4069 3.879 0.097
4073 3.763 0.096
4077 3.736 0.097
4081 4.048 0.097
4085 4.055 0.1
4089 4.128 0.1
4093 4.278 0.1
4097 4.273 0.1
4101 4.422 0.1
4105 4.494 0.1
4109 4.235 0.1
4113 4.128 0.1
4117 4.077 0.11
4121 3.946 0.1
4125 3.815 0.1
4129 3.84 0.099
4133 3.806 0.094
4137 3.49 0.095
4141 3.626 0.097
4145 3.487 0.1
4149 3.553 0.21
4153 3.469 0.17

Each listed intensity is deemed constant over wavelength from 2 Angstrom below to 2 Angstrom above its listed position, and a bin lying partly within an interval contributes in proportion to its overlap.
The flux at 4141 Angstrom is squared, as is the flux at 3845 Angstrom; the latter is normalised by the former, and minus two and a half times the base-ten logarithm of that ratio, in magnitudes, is -0.41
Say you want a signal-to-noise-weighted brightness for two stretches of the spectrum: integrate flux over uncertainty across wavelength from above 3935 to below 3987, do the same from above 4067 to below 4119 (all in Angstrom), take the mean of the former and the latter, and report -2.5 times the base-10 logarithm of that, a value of -8.25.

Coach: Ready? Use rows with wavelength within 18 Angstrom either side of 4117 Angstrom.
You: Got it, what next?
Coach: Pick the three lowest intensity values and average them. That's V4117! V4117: 3.82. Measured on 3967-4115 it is 3.56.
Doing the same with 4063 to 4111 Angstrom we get 3.74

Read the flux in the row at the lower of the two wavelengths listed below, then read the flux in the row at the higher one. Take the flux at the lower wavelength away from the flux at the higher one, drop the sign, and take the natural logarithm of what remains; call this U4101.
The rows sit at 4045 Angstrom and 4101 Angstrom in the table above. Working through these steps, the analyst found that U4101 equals -0.41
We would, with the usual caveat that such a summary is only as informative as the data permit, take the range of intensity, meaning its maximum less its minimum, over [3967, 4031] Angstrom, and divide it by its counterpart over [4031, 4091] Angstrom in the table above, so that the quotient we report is 1.14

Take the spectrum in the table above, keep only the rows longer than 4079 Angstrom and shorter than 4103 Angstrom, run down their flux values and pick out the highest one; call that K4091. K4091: 4.422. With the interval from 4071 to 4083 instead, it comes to 4.048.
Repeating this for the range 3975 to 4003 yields 4.245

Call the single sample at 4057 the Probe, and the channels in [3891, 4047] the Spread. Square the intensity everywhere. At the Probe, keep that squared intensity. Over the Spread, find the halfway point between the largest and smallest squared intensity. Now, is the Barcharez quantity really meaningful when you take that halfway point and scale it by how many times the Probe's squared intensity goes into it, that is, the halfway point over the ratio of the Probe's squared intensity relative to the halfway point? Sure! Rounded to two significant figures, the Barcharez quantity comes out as 18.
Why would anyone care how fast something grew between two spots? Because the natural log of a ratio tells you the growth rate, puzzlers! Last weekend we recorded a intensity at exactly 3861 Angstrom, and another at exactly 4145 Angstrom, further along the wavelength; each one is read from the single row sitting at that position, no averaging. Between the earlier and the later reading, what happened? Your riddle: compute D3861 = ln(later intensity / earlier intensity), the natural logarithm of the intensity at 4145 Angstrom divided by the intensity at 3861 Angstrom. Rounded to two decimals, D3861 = -0.27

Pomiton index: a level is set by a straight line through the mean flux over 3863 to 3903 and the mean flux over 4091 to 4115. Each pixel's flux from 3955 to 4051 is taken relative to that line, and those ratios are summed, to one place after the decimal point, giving 21.1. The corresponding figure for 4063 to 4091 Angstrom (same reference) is 6.3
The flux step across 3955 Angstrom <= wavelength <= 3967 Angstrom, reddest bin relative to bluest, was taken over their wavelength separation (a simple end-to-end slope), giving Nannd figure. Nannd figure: 0.028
